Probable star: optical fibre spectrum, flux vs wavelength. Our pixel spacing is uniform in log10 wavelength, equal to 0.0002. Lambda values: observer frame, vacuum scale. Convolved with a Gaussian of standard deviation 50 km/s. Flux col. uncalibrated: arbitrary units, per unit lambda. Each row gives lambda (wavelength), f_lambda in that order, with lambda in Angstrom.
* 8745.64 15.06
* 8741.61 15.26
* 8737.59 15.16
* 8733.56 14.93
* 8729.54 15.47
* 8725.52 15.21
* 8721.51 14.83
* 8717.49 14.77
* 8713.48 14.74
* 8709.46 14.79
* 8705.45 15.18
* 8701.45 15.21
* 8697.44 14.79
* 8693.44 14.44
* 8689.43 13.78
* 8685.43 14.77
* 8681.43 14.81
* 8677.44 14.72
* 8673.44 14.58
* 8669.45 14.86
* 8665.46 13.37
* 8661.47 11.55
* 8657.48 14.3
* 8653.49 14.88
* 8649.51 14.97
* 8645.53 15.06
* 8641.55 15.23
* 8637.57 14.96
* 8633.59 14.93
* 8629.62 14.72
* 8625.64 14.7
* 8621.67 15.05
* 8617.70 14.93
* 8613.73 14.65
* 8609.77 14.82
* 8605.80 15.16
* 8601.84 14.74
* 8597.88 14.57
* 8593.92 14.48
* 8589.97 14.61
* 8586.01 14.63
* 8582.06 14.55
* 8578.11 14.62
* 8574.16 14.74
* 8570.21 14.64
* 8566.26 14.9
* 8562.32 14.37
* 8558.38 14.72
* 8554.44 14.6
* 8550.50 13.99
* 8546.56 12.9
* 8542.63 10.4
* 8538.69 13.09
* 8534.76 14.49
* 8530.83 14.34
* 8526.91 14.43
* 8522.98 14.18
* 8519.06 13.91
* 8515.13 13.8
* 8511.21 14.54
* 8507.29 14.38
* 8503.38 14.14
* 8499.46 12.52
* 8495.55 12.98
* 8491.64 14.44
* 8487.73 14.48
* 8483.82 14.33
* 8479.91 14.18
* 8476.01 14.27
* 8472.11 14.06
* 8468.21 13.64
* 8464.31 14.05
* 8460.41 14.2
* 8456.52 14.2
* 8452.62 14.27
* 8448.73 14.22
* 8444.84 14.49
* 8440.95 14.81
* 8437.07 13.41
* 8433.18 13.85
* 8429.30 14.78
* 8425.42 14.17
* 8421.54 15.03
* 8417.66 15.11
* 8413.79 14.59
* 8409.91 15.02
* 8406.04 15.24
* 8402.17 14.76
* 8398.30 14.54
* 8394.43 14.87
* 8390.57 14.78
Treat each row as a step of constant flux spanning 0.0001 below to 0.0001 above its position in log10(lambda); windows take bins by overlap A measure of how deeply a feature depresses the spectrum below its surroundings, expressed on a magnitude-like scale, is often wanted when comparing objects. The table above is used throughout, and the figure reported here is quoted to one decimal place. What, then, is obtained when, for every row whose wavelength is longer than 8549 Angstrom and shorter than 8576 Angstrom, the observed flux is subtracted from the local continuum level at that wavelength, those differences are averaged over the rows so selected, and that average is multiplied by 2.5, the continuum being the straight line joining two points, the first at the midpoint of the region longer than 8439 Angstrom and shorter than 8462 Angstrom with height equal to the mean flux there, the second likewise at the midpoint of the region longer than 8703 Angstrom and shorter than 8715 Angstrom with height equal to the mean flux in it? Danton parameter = 0.1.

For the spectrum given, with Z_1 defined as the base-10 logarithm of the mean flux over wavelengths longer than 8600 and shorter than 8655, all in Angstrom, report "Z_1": 1.17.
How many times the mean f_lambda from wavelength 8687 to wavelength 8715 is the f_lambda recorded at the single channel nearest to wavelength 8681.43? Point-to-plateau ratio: 1.01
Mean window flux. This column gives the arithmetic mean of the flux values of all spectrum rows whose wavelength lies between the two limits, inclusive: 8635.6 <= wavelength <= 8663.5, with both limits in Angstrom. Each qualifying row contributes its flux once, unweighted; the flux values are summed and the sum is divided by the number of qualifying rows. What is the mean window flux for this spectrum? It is 14.4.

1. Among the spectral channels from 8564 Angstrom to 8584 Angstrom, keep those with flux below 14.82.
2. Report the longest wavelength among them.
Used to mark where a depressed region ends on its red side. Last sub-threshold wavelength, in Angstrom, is 8582.06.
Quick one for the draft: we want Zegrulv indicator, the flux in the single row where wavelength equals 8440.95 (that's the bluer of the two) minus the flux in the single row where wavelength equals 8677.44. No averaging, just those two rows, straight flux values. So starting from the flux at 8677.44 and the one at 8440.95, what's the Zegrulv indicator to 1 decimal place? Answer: 0.1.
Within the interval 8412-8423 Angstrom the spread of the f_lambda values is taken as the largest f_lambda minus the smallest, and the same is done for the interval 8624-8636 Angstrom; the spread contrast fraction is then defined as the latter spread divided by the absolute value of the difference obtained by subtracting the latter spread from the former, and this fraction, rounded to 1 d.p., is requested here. 0.8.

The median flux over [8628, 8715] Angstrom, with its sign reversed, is -14.8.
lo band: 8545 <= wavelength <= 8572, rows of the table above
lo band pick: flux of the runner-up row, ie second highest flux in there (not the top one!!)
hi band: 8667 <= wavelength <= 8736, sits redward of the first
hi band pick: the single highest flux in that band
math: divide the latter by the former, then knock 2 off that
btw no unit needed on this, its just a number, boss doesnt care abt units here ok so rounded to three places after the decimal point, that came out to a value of -0.949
